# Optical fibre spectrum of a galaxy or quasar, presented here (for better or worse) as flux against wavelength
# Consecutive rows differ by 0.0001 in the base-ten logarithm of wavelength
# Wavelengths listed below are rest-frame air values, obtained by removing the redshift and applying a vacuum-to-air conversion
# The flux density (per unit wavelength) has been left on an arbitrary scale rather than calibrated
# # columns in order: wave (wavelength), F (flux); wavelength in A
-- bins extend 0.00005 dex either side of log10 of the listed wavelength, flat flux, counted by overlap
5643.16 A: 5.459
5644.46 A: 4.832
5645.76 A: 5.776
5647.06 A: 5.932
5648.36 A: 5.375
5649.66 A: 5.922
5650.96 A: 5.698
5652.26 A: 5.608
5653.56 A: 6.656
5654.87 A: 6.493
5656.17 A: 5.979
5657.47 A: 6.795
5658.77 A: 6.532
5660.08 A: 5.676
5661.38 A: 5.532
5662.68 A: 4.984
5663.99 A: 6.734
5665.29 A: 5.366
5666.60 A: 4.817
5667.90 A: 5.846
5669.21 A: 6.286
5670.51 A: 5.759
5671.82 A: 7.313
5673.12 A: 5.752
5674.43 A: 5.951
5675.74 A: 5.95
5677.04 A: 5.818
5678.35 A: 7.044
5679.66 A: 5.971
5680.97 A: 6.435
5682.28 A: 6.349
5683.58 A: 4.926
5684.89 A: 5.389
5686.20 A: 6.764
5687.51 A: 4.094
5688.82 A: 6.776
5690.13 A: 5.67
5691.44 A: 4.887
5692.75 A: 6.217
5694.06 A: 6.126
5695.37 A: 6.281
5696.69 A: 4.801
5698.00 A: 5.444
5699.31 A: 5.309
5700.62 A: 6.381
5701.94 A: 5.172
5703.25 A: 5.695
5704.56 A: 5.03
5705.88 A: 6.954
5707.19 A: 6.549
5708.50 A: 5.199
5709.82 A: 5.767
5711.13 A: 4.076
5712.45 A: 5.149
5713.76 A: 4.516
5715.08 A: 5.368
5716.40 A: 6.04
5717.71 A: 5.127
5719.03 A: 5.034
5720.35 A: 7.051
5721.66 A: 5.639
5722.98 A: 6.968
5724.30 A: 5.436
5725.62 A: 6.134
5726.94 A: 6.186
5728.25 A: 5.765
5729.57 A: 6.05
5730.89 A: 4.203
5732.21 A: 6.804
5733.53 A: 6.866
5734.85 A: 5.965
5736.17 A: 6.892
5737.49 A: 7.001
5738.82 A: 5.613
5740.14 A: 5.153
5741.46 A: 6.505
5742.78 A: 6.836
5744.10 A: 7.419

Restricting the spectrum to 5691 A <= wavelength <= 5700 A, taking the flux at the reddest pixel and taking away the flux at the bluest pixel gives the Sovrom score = 0.42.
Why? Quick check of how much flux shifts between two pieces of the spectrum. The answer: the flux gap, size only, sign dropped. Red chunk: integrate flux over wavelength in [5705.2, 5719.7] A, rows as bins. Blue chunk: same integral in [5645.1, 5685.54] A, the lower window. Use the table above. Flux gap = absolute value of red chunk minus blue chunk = 162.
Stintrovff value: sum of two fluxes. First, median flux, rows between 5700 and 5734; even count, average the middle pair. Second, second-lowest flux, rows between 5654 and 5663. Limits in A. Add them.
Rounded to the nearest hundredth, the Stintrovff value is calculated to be 11.26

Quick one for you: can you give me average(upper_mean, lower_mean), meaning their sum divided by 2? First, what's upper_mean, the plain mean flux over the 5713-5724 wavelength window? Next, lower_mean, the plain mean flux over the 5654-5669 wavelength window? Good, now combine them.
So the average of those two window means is 5.80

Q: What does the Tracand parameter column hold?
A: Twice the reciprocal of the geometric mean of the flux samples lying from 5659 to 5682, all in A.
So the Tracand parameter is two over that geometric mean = 0.338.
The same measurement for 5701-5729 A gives 0.357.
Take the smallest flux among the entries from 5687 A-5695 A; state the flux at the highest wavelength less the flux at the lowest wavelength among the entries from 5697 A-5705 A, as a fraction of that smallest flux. -0.10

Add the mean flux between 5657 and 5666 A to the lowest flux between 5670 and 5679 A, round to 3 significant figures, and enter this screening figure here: 11.7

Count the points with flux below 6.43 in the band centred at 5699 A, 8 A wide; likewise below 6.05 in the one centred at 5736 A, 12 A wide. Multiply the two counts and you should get 24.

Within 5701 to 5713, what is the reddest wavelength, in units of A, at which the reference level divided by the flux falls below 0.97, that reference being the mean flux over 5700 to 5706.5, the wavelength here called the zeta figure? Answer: 5707.19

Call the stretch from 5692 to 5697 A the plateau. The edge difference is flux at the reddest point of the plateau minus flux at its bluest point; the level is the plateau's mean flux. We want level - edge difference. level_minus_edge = 7.3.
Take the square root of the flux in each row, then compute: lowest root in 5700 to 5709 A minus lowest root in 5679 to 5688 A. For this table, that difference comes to 0.22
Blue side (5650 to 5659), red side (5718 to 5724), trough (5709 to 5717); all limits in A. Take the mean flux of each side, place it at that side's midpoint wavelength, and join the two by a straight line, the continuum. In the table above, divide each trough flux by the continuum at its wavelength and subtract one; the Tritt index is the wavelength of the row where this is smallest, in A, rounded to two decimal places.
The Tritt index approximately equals 5711.13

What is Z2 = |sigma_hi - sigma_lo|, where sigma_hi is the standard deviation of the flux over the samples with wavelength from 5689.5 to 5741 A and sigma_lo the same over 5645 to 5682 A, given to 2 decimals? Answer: 0.21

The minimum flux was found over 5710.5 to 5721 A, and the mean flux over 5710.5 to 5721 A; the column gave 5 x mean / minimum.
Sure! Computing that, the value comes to 6.5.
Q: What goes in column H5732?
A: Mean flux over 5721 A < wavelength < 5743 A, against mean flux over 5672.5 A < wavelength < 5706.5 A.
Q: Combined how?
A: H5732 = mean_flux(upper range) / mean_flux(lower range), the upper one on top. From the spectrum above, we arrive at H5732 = 1.05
